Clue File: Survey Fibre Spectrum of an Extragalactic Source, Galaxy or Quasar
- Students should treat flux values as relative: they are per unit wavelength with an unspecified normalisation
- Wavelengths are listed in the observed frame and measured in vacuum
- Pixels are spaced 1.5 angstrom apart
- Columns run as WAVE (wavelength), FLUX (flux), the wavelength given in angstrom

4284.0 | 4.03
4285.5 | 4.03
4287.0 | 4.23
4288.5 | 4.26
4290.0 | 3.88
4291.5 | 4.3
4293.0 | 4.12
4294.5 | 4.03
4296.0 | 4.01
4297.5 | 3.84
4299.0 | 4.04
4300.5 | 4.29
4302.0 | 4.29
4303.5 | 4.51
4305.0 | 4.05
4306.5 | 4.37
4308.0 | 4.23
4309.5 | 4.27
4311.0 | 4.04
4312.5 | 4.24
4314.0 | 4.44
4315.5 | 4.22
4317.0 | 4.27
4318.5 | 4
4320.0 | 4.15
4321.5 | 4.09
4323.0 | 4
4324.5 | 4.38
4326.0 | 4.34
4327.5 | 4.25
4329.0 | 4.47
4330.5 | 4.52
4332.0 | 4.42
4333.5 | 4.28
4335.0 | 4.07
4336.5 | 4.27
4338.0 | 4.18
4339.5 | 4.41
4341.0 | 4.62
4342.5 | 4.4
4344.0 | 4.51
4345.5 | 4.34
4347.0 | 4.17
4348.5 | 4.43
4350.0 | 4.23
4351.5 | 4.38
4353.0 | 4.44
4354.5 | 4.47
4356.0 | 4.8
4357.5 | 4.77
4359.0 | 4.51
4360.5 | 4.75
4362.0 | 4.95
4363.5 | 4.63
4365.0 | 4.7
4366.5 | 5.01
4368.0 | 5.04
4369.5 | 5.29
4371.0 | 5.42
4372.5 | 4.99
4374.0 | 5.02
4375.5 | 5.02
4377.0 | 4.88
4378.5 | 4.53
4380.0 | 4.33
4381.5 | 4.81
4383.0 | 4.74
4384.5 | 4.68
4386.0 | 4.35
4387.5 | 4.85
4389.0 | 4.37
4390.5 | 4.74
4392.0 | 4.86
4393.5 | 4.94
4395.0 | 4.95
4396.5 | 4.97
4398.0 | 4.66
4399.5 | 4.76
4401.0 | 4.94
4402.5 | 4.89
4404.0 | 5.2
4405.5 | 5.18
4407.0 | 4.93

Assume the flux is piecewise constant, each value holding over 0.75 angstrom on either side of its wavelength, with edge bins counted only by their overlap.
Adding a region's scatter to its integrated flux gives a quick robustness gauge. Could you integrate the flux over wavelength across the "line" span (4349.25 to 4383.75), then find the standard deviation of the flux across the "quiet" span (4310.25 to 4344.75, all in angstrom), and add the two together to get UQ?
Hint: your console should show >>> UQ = 165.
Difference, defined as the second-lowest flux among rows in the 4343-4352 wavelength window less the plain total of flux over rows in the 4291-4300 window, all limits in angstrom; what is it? -20.1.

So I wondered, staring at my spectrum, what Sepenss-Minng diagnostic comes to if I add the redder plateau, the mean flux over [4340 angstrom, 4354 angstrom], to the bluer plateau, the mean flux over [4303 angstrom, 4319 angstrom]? 8.63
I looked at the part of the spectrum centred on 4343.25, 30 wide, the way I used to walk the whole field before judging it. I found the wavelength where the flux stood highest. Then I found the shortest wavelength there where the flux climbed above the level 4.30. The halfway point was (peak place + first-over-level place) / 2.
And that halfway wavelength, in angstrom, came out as 4342.5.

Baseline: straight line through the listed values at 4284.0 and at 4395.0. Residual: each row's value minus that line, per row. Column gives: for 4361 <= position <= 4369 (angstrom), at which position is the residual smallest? 4363.5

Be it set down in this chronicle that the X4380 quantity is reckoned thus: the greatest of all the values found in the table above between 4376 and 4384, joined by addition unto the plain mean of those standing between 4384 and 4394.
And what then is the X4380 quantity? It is 9.56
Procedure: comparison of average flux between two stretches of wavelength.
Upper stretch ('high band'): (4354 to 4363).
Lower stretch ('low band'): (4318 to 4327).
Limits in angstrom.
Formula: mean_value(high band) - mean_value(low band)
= 0.55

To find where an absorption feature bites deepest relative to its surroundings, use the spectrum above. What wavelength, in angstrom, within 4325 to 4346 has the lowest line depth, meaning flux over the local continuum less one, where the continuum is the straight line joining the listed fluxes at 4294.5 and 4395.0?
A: 4335.0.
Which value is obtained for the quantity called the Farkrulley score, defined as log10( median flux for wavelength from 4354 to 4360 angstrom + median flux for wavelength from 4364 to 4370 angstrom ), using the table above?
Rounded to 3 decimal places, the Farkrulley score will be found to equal 0.985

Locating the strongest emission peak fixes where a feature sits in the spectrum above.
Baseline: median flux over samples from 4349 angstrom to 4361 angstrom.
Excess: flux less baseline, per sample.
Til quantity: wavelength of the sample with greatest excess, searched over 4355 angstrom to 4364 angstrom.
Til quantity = 4362.0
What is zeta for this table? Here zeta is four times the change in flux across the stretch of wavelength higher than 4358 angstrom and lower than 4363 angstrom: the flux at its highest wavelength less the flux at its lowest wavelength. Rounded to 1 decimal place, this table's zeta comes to 1.8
